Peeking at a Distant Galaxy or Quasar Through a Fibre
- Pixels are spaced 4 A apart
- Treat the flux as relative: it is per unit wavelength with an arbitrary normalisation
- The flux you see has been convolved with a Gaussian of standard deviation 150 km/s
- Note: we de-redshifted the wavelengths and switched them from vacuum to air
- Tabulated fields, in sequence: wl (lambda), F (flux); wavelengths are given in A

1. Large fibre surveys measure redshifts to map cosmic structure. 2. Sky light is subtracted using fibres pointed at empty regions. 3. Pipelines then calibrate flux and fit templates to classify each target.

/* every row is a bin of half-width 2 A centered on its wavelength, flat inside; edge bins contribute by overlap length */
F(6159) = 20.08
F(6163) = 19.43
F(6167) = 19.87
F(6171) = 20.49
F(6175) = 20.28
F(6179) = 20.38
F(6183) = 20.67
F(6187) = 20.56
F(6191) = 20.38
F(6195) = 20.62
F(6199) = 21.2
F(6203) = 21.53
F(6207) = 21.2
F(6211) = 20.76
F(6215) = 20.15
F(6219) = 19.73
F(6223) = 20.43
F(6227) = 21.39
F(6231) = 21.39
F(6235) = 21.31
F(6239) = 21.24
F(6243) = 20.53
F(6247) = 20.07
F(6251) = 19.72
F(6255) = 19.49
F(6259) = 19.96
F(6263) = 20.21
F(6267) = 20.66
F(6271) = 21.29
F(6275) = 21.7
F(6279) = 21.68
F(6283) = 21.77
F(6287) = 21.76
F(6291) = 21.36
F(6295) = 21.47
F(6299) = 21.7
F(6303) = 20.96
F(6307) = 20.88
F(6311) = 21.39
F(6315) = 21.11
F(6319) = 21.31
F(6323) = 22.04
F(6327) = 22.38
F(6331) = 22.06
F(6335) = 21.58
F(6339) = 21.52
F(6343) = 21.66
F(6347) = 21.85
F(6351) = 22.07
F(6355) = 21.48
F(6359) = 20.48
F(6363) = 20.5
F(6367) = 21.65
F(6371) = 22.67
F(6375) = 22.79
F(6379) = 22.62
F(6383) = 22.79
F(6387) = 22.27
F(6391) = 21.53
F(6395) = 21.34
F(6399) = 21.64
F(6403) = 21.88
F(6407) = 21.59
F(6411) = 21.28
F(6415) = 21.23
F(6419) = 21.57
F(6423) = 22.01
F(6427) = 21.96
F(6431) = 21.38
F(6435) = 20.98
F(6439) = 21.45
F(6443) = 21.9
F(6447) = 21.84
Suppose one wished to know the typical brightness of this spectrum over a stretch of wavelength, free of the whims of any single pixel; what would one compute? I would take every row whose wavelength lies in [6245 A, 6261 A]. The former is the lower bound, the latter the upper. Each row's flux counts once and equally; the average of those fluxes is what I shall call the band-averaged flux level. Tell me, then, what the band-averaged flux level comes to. 19.8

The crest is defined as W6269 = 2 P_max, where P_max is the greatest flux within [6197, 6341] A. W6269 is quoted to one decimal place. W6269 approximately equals 44.8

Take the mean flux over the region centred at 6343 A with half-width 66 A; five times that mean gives 108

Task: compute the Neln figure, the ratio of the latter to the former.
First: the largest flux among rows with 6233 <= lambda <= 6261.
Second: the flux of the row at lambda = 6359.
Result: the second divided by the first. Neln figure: 0.96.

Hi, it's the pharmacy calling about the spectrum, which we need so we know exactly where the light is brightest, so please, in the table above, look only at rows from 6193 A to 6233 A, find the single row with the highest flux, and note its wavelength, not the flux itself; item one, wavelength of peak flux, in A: 6203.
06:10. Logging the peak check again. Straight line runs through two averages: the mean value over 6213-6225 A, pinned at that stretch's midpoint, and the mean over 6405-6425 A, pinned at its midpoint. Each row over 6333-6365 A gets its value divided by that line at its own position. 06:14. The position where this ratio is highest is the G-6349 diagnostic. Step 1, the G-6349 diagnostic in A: 6351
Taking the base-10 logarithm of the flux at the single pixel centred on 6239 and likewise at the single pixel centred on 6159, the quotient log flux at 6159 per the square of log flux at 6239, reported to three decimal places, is 0.740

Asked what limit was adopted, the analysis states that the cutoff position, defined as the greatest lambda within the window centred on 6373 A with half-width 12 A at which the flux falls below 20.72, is 6363 A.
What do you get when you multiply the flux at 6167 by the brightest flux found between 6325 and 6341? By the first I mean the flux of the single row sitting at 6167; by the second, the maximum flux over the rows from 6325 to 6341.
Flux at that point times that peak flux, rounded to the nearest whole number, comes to 445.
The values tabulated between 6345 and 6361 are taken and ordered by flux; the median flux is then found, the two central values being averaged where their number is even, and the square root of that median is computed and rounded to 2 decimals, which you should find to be 4.65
